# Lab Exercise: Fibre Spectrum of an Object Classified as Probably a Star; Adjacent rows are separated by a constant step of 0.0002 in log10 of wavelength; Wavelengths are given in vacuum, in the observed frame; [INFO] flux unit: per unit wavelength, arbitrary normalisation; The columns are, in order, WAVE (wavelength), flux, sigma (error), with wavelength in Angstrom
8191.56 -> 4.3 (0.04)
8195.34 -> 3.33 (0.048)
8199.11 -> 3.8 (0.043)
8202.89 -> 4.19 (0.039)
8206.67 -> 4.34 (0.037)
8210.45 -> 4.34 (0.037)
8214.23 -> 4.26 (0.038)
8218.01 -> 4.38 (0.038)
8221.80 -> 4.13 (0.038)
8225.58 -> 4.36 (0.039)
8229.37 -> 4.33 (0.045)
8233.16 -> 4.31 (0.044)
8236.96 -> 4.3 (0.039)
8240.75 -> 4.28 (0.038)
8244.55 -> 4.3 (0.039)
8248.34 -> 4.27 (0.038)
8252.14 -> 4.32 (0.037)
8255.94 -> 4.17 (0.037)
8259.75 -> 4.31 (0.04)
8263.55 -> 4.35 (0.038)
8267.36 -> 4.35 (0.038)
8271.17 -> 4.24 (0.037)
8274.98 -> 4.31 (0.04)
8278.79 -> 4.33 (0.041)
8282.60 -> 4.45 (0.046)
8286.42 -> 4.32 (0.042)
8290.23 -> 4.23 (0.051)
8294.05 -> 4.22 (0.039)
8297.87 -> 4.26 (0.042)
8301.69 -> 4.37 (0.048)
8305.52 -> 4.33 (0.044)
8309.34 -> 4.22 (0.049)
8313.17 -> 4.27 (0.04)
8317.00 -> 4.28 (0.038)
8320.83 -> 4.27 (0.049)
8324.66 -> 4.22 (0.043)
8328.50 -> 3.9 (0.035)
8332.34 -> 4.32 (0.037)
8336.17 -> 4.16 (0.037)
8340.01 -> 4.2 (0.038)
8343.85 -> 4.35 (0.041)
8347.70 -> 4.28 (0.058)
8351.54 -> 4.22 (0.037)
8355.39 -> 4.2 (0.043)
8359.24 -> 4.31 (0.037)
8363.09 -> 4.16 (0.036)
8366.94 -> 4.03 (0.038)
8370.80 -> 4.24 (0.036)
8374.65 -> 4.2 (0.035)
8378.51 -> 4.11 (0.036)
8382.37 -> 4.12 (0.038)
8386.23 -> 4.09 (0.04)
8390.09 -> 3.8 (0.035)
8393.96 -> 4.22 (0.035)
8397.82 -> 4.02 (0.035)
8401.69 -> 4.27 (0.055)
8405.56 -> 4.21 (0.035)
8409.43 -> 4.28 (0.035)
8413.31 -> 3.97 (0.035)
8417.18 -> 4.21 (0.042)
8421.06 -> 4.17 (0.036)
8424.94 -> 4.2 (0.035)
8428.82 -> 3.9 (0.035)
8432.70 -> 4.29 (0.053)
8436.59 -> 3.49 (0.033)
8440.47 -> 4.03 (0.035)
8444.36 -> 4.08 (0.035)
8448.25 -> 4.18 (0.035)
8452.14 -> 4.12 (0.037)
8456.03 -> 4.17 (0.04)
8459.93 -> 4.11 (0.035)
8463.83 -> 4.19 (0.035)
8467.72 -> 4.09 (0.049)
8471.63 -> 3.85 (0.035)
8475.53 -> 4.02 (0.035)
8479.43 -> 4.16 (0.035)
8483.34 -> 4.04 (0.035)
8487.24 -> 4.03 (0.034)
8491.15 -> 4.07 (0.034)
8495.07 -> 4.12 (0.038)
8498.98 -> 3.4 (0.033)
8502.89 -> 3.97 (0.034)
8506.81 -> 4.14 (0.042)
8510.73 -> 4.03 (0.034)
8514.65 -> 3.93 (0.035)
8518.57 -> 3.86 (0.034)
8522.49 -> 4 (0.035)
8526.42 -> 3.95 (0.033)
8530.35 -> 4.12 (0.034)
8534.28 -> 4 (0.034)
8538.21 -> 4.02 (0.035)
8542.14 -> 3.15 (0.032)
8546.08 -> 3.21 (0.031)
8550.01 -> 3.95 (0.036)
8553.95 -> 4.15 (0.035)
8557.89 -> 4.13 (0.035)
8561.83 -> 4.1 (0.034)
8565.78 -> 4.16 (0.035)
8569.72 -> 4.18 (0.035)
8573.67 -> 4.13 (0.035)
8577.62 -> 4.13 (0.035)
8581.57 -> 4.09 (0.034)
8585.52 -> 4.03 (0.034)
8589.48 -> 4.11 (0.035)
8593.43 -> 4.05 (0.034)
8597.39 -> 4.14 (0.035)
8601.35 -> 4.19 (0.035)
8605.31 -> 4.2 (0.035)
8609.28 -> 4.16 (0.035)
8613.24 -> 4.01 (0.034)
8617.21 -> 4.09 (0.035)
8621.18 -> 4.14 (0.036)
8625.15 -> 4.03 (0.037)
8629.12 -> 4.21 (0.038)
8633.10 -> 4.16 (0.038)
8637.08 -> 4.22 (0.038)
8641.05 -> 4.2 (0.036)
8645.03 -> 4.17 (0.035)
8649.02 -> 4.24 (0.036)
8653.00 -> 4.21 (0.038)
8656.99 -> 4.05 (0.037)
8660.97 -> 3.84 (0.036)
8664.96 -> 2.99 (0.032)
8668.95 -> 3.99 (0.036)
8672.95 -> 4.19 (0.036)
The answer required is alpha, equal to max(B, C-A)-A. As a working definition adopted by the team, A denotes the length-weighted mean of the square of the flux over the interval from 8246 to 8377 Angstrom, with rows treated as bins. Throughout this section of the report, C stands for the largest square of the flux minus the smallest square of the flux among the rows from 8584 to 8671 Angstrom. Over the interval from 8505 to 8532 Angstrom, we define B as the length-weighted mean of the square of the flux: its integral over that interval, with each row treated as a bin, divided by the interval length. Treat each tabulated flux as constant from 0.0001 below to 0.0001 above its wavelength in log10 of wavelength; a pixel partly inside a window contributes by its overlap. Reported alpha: -2.1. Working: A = 18.1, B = 16.0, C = 9.0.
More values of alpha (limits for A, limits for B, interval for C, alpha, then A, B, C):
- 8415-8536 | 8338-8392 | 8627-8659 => 1.1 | 16.3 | 17.4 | 1.6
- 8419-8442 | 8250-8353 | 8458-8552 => 2.0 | 16.2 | 18.2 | 7.6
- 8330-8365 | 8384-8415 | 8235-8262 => -1.1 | 18.0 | 16.9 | 1.3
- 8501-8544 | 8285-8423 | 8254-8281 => 2.1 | 15.5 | 17.6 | 1.5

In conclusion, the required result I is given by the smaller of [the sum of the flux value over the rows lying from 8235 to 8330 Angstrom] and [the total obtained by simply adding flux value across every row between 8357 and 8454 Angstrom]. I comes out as 103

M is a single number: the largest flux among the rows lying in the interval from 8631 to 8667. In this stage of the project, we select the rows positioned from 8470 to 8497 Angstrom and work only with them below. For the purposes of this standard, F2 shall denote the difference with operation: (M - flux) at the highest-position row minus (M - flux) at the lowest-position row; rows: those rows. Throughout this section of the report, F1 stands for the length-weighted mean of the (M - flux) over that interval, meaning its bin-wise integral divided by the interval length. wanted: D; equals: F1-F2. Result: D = 0.47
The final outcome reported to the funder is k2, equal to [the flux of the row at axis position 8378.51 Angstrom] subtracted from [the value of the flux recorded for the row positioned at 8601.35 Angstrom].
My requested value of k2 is 0.1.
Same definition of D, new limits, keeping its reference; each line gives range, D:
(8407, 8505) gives -0.12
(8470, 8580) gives 0.55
